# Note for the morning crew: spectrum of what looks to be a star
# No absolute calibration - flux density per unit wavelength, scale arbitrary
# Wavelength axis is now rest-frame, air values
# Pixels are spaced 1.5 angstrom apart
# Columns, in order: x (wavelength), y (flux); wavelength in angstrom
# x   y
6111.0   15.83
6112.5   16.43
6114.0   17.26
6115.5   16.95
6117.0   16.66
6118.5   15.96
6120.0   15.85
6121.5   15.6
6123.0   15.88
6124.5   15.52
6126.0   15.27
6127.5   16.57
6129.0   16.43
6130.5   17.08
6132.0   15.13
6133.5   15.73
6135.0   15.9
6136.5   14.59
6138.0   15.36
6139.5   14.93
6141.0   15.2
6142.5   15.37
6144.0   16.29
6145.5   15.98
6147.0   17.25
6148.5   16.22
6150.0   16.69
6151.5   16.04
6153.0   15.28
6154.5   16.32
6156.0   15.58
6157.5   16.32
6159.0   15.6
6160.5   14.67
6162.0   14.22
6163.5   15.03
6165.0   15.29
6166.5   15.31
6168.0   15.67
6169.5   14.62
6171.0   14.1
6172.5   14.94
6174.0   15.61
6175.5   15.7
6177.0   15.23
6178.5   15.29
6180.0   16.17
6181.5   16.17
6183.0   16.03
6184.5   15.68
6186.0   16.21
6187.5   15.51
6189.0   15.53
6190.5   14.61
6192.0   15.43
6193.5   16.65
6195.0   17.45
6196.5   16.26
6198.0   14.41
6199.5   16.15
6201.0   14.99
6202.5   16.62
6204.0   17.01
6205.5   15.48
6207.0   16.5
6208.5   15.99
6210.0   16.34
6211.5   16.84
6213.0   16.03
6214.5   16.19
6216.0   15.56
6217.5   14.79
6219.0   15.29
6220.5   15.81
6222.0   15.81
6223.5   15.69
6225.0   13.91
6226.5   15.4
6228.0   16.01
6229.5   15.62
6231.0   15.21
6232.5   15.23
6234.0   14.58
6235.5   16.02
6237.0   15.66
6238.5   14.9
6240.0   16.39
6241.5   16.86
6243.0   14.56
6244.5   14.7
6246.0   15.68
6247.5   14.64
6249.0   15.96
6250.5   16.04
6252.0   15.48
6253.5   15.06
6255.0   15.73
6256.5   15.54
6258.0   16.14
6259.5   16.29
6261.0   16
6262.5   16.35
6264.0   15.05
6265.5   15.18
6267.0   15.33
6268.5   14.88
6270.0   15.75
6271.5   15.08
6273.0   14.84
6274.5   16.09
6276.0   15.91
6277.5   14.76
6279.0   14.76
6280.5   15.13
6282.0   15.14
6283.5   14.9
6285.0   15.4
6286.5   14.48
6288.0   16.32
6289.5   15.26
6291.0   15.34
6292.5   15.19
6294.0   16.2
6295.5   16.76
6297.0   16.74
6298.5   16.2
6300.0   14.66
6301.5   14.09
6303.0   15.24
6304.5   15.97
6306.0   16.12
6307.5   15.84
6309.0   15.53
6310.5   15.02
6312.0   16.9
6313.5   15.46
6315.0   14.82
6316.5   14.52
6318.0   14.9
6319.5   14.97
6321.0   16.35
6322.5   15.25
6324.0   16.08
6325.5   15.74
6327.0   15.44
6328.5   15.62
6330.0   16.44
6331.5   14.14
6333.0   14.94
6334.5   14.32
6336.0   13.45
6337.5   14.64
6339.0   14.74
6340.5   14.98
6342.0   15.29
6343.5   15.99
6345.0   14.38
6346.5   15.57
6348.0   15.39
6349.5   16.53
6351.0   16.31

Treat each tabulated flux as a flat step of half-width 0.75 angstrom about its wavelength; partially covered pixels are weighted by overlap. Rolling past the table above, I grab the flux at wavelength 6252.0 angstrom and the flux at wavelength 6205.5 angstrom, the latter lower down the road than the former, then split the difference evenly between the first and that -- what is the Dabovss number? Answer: 15.5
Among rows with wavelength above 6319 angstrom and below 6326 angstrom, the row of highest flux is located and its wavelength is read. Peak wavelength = 6321.0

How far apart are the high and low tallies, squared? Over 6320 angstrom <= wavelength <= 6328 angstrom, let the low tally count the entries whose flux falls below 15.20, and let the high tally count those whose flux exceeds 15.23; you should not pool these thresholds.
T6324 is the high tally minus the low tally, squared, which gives 25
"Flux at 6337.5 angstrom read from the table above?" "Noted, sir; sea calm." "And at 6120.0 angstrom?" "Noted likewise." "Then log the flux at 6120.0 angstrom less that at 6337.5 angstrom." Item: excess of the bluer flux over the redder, 1.2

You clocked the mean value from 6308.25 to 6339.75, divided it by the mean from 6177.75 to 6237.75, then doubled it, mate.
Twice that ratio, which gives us 1.93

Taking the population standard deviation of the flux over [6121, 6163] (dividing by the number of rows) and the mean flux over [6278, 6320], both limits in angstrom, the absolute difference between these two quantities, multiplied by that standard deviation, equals 10.6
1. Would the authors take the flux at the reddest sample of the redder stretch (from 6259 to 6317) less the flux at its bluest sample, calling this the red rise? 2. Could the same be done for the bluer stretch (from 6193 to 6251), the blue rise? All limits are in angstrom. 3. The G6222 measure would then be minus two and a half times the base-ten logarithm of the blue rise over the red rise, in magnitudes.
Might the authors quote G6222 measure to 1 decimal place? 1.2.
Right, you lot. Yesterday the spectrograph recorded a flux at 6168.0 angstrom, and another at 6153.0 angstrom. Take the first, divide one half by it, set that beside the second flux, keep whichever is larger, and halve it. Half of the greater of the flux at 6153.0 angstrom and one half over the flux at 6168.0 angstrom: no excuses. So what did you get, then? 7.64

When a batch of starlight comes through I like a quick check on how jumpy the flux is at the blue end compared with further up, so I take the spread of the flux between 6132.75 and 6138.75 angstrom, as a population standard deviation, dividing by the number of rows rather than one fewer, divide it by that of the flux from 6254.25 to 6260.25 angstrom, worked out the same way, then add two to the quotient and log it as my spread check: 4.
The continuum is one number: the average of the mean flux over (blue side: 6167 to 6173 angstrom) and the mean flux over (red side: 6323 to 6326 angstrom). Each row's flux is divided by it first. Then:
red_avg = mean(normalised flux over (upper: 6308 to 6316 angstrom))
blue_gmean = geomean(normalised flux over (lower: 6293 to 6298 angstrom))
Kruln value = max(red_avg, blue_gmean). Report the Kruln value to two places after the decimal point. 1.08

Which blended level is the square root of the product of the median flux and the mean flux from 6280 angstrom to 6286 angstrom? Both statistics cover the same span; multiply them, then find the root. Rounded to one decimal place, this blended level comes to 15.1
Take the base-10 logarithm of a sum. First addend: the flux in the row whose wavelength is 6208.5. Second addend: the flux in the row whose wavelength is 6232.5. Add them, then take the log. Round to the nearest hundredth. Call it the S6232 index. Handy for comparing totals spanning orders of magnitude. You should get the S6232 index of 1.49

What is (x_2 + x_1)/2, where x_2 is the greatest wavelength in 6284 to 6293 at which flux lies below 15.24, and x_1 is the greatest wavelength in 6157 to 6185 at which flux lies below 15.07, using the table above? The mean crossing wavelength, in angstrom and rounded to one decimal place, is 6232.5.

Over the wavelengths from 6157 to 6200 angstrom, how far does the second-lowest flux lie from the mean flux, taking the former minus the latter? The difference -1.3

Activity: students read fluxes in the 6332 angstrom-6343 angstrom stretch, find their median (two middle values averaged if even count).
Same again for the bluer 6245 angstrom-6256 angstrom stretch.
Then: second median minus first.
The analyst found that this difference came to 0.9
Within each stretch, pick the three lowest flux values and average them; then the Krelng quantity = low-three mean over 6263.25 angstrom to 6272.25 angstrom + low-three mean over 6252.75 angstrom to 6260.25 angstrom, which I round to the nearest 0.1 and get 30.4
